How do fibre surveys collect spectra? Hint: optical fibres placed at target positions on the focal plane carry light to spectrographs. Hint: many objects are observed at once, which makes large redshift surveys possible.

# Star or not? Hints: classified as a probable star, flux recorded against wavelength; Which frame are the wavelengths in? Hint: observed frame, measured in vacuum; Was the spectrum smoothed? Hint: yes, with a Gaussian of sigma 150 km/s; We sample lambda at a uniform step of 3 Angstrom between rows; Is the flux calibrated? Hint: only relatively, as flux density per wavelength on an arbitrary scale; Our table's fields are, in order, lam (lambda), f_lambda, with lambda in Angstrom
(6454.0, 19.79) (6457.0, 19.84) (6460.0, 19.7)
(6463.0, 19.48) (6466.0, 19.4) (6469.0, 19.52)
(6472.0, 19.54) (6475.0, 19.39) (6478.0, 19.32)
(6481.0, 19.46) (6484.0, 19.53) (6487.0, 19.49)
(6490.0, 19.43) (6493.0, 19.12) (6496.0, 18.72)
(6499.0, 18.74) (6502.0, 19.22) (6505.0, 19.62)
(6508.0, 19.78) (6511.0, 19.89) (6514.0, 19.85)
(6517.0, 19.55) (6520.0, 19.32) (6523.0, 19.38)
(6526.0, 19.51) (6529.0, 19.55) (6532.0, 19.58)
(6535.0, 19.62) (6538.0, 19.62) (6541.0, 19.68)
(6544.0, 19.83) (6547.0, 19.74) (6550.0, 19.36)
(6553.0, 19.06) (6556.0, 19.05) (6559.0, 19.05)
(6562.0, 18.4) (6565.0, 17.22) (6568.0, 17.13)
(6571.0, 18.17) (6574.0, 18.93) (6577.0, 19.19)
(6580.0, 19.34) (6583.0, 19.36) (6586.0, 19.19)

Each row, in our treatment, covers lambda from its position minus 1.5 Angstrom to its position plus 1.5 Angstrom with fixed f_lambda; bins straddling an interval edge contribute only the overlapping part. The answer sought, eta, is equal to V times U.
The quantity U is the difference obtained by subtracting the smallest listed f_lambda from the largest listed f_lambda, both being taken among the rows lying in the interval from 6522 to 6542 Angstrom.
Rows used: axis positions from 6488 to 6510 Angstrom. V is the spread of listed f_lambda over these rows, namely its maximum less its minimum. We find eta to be 0.3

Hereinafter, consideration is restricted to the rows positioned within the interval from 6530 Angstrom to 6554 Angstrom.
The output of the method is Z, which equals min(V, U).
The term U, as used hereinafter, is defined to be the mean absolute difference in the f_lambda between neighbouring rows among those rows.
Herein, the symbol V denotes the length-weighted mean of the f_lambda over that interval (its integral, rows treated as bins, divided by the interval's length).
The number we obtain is 0.15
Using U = 0.15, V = 19.57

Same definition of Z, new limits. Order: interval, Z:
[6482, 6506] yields 0.24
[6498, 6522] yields 0.25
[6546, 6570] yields 0.37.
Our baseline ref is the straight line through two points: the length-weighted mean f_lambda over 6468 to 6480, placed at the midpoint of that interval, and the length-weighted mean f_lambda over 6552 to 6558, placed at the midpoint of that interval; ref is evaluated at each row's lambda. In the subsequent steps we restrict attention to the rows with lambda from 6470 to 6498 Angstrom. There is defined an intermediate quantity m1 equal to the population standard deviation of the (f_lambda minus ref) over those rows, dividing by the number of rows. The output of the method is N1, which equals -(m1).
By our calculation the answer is -0.23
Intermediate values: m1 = 0.23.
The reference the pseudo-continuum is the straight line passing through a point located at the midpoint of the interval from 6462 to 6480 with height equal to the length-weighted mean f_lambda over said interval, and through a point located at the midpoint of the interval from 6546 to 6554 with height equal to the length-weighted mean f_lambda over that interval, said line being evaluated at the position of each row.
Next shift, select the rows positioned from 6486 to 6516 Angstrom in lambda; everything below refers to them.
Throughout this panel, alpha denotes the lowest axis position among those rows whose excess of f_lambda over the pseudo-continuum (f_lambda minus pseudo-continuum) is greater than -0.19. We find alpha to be 6487.0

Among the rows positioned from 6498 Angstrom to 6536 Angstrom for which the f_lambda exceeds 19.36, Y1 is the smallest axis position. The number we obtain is 6505.0 Angstrom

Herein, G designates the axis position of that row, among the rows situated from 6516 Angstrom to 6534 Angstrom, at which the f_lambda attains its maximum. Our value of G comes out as 6532.0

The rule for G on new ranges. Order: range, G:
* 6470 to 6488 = 6472.0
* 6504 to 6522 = 6511.0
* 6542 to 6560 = 6544.0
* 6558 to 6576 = 6559.0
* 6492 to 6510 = 6508.0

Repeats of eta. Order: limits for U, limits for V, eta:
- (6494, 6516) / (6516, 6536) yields 0.4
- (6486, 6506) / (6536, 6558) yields 0.7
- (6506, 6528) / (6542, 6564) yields 0.8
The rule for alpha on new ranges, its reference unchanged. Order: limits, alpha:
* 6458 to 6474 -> 6460.0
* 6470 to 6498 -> 6472.0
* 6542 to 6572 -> 6544.0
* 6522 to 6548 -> 6523.0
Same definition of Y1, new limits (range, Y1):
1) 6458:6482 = 6460.0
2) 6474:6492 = 6475.0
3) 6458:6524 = 6460.0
